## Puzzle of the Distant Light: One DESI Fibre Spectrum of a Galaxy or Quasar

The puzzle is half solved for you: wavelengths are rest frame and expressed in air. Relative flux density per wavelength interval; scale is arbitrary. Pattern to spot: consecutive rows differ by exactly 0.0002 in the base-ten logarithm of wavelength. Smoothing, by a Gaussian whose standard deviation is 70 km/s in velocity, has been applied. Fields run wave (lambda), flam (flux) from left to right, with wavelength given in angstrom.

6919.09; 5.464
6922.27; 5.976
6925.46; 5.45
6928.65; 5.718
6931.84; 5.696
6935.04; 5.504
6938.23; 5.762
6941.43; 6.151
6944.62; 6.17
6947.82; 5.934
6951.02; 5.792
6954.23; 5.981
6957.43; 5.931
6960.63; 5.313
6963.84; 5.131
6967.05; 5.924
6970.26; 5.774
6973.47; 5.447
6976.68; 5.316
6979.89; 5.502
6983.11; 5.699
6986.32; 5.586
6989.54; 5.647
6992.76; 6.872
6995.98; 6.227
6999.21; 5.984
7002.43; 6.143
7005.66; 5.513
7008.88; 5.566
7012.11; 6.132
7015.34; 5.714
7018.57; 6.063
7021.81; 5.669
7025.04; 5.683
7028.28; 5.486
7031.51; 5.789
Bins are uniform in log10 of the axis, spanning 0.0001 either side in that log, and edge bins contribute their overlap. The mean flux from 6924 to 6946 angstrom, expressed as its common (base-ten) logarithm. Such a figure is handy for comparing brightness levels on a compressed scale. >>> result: 0.762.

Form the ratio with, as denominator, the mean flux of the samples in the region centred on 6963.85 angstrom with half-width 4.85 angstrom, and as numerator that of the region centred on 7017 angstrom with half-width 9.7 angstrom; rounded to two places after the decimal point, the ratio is 1.06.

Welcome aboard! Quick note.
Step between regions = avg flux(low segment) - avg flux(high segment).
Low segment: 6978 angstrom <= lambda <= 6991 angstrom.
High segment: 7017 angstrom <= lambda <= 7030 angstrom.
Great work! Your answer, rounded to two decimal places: -0.12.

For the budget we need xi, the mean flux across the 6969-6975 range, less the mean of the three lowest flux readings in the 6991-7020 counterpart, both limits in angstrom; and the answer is 0.0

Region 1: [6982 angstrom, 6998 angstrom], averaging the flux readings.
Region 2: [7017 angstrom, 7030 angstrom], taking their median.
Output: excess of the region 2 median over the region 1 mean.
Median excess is -0.3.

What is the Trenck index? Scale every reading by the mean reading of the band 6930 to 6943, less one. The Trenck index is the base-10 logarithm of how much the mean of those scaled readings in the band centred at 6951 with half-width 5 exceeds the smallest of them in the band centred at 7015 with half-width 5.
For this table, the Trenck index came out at -1.5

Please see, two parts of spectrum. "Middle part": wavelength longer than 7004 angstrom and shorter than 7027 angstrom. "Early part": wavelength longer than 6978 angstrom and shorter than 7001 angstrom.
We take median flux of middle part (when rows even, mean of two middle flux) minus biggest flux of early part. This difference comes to -1.2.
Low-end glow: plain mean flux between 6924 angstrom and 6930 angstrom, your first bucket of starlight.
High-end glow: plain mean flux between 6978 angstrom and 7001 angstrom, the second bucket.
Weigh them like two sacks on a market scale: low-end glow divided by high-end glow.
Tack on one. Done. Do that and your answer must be 1.94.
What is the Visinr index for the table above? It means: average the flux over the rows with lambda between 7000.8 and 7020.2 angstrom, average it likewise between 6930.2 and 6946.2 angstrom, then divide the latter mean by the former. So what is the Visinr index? 1.00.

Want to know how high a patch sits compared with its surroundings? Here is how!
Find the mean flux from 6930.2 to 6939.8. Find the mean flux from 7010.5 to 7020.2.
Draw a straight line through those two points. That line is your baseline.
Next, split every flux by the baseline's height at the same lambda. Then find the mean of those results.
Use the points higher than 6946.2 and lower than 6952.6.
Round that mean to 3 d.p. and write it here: 1.027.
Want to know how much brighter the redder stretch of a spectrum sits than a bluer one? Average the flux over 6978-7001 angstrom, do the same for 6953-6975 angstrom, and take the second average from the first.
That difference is 0.29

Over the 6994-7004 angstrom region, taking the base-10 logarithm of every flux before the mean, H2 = 0.79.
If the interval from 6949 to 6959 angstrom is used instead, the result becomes 0.77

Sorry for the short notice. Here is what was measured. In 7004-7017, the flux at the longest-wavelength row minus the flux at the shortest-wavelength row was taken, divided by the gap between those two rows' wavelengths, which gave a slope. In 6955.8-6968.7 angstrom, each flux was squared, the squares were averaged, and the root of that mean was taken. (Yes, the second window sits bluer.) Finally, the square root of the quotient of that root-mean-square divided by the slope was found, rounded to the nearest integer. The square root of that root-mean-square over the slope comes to 16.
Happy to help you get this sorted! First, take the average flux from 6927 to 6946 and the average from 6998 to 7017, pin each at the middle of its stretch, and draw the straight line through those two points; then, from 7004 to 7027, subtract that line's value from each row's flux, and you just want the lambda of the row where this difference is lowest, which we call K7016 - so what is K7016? 7005.66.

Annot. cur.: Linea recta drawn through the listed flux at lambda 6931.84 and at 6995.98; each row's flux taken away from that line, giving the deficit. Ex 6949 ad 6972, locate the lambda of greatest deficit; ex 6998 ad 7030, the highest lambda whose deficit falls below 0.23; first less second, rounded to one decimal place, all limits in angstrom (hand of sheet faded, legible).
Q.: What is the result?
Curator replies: -48.3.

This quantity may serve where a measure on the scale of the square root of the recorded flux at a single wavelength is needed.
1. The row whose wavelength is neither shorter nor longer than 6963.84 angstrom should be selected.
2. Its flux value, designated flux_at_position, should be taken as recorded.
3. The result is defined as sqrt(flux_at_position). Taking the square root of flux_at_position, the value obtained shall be 2.27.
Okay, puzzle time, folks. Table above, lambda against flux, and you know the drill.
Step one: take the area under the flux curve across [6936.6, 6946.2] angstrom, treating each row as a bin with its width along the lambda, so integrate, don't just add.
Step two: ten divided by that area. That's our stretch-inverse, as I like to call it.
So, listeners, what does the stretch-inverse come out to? 0.173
